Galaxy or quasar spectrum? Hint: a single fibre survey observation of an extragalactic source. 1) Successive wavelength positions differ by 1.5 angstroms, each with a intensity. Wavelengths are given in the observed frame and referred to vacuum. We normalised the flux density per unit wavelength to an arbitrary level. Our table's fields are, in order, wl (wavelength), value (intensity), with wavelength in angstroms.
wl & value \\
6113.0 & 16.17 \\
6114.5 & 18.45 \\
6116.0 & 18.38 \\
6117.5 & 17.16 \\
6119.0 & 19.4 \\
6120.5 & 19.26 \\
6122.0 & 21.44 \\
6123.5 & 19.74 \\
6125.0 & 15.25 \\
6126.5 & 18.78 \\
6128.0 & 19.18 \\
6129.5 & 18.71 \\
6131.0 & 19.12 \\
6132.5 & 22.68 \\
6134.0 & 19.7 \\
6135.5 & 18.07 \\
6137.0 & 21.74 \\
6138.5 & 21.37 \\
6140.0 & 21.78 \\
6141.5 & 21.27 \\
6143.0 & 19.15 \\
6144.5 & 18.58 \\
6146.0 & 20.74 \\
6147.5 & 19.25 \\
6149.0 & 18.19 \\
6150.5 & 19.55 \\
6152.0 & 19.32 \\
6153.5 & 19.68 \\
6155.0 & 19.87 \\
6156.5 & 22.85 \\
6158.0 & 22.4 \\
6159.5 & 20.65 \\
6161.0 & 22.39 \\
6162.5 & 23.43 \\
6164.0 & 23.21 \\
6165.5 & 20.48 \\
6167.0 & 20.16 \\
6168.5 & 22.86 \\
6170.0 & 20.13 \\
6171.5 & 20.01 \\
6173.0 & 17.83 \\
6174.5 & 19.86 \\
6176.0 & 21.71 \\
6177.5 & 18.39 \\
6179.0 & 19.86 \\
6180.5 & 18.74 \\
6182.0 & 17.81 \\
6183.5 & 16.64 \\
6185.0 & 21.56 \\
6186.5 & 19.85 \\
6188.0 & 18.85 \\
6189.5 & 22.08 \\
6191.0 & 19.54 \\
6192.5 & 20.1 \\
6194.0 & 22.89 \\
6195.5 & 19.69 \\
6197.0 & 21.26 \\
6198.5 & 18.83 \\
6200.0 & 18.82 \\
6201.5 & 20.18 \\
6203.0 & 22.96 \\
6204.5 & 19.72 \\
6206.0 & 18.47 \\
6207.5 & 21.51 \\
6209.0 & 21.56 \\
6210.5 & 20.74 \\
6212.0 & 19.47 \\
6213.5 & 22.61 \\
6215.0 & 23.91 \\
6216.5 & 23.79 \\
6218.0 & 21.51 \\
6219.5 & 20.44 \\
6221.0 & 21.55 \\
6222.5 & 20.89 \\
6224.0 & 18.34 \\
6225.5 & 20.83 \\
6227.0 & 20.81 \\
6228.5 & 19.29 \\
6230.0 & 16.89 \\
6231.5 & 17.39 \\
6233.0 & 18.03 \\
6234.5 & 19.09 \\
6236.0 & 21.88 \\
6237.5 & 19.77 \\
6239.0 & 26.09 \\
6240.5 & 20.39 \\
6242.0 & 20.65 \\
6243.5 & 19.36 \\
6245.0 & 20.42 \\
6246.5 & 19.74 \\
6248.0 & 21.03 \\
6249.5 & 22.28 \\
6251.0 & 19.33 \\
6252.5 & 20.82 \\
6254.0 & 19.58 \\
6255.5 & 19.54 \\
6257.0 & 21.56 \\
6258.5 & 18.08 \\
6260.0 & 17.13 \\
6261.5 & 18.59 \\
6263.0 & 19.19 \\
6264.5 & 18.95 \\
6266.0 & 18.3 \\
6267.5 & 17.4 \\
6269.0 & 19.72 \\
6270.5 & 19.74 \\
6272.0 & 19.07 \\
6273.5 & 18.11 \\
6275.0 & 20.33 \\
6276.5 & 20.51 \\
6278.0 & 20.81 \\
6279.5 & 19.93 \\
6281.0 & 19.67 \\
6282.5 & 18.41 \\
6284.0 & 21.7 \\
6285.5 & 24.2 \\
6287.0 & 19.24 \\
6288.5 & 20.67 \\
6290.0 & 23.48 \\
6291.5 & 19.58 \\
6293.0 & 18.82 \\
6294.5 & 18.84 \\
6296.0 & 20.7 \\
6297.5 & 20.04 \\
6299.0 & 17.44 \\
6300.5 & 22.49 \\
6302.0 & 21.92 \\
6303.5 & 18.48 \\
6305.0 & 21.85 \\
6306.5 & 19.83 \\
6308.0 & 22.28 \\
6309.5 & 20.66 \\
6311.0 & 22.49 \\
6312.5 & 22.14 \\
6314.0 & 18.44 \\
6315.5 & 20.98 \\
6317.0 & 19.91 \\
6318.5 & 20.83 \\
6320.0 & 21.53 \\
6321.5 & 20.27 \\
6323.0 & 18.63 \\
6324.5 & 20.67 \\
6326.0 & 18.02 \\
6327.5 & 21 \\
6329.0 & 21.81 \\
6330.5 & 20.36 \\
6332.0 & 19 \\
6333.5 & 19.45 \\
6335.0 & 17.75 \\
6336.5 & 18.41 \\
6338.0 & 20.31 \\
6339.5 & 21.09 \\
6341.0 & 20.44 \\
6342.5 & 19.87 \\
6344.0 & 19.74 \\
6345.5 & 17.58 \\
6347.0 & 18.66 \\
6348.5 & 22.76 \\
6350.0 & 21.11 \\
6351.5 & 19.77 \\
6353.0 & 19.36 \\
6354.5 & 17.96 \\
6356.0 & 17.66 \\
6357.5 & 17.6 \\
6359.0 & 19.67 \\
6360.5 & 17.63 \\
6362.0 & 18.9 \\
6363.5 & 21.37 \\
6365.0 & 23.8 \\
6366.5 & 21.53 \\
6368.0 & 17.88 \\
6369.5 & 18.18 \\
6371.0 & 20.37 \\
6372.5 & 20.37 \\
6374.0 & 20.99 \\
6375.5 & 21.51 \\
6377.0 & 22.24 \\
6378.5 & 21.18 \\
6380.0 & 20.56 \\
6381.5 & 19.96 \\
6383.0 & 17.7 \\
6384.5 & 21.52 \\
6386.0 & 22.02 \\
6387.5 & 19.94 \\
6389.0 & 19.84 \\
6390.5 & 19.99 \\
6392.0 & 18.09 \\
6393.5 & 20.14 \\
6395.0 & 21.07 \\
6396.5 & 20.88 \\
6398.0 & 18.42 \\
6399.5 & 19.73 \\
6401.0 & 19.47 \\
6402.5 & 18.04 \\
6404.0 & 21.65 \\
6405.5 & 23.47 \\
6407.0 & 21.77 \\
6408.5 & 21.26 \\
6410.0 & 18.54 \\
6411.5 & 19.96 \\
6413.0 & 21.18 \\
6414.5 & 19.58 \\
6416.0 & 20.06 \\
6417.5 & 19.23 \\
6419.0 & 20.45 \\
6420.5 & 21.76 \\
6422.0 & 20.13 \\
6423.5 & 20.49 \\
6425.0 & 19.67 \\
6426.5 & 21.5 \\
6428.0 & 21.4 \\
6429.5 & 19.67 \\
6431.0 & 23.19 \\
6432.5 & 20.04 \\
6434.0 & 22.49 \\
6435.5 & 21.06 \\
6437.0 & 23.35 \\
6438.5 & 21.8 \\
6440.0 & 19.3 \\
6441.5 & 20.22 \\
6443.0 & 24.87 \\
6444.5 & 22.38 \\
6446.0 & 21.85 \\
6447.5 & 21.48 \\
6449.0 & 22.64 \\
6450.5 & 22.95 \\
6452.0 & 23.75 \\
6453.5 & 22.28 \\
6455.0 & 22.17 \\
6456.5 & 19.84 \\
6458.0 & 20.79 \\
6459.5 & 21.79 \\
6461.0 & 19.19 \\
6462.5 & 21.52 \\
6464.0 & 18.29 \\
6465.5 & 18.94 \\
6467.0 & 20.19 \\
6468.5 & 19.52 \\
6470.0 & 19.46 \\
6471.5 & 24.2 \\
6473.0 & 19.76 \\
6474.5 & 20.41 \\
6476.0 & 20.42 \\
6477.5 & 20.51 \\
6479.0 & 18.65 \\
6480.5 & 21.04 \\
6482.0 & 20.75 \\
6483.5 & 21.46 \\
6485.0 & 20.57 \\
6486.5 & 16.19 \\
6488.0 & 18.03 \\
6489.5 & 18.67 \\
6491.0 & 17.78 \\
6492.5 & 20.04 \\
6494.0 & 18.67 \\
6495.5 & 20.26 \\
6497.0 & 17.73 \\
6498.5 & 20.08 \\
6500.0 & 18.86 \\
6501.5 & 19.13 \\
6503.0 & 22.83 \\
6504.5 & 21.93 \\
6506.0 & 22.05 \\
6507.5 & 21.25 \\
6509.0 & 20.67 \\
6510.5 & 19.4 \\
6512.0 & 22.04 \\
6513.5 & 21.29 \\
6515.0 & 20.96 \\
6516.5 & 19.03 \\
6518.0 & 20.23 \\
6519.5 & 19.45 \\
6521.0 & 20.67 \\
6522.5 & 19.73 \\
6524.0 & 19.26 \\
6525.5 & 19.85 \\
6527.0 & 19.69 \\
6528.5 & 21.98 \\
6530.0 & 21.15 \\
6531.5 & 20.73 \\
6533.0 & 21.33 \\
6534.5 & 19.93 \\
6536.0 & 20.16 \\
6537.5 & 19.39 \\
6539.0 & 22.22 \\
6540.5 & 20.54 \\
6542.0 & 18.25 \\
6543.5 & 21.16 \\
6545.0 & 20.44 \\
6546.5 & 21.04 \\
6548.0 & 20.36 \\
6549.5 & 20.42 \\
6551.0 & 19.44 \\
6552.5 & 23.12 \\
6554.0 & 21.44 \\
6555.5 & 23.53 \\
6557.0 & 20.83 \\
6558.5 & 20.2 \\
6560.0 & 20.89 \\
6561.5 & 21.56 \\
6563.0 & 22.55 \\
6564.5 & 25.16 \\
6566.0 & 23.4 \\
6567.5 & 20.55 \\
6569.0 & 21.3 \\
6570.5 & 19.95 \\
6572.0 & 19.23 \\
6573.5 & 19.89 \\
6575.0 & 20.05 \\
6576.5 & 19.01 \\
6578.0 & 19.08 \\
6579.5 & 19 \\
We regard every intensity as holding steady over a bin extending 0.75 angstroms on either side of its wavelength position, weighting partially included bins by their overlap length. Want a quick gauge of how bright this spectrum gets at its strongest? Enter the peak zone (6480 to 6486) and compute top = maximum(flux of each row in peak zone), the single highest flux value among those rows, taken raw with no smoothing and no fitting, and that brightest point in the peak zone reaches 21.46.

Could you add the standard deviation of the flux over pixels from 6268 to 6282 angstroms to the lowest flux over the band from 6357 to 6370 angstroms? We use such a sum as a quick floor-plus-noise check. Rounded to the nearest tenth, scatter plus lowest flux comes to 18.4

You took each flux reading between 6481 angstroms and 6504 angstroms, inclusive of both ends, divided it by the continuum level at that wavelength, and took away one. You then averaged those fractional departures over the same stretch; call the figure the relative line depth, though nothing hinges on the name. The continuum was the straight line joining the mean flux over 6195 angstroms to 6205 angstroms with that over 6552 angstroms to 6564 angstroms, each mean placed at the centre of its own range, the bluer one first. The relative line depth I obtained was -0.10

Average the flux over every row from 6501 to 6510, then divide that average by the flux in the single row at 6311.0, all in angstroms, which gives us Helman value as 0.95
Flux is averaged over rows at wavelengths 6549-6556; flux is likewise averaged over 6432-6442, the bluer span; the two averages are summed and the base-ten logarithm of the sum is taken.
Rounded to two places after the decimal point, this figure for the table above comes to 1.63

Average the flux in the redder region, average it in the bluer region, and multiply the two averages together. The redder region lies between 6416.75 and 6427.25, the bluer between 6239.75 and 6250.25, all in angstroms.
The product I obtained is 421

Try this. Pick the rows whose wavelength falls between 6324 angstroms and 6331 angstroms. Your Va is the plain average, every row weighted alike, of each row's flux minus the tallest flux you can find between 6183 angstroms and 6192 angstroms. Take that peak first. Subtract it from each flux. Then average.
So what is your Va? -1.7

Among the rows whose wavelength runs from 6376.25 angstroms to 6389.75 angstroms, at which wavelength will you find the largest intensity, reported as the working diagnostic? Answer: 6377.0 angstroms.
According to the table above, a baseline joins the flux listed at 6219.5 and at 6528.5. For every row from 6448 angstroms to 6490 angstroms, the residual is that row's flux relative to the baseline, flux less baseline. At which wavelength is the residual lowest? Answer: 6486.5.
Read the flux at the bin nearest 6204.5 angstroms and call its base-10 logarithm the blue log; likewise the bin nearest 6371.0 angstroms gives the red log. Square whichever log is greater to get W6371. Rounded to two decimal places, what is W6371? 1.71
